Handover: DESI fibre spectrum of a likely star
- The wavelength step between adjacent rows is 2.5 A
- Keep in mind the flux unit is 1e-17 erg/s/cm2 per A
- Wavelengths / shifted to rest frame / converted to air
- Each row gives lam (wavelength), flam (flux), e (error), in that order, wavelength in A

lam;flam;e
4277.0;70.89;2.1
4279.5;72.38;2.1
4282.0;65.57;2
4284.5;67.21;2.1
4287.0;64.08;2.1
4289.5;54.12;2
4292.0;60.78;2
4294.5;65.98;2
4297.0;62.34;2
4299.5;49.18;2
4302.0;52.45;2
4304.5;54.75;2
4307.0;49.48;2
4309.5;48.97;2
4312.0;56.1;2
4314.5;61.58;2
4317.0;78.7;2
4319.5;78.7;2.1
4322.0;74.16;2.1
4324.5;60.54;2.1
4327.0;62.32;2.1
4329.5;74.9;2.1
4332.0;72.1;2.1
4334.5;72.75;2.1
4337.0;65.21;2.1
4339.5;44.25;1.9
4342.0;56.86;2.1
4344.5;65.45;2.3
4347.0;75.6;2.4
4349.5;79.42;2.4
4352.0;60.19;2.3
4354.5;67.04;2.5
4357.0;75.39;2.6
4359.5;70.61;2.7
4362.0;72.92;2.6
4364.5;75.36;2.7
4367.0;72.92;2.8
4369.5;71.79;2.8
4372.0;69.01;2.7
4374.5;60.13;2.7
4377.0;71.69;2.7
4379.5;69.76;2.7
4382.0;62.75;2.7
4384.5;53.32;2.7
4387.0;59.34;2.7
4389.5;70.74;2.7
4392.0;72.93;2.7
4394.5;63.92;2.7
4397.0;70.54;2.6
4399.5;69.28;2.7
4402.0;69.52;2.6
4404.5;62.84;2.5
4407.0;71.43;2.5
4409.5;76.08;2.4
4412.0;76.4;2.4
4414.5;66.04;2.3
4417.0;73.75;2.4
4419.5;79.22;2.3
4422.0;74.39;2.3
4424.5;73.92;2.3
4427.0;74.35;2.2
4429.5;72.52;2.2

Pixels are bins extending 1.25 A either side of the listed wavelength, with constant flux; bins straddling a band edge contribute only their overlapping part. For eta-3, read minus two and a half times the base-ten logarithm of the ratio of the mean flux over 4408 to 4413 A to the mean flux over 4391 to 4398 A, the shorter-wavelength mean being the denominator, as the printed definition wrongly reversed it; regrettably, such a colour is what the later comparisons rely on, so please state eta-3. -0.11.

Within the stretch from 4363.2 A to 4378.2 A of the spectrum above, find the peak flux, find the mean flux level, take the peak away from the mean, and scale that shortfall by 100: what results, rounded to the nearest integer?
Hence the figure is -521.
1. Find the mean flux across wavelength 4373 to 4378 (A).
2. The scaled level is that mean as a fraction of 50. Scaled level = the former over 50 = 1.32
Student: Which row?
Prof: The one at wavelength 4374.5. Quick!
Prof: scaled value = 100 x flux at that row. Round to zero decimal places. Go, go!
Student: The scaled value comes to 6013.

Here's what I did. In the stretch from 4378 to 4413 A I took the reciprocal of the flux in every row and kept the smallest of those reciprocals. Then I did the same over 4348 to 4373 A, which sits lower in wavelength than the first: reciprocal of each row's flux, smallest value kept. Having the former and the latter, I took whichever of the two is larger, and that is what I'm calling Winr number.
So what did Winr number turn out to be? 0.0131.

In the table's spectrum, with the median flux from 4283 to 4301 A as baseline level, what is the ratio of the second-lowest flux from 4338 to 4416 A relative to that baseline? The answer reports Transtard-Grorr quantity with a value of 0.86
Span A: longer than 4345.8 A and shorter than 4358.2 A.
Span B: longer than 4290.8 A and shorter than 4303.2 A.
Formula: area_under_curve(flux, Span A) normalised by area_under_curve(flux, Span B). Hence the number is 1.23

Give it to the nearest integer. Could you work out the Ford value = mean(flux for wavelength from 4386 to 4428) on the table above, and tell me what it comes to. 71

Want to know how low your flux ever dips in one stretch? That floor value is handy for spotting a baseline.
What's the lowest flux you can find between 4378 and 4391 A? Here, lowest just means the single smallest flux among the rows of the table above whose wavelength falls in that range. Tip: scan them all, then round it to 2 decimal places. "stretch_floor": 53.32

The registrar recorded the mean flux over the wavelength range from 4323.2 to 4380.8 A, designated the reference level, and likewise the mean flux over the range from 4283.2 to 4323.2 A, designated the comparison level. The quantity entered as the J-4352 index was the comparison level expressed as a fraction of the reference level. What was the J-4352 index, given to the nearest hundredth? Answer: 0.90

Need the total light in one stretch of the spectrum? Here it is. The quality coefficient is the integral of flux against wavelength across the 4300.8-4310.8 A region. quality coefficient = 514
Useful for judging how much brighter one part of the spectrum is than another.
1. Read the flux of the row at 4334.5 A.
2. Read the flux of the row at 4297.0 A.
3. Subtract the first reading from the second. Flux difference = -10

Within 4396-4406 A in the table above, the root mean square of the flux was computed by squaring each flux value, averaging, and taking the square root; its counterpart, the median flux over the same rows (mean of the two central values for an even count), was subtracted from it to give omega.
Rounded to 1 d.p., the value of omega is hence -1.3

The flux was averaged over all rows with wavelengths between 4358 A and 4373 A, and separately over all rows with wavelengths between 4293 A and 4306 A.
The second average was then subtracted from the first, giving 15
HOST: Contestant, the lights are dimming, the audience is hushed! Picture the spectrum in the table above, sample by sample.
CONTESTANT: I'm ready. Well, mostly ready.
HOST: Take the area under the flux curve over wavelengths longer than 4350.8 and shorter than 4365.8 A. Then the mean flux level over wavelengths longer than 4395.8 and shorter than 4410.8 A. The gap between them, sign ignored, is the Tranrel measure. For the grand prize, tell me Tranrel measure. 984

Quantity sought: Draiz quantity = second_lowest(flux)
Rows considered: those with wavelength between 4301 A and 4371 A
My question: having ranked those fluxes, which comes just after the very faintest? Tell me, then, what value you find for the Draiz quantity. 48.97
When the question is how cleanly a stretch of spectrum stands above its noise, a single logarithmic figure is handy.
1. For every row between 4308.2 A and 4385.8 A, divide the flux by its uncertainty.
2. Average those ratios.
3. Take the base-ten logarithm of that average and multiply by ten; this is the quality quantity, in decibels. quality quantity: 14.6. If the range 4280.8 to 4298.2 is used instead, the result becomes 14.9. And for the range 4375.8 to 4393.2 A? 13.9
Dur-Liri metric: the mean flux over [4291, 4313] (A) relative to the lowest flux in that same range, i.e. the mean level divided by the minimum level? 1.13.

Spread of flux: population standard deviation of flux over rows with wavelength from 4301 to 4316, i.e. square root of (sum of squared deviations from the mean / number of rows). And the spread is 4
